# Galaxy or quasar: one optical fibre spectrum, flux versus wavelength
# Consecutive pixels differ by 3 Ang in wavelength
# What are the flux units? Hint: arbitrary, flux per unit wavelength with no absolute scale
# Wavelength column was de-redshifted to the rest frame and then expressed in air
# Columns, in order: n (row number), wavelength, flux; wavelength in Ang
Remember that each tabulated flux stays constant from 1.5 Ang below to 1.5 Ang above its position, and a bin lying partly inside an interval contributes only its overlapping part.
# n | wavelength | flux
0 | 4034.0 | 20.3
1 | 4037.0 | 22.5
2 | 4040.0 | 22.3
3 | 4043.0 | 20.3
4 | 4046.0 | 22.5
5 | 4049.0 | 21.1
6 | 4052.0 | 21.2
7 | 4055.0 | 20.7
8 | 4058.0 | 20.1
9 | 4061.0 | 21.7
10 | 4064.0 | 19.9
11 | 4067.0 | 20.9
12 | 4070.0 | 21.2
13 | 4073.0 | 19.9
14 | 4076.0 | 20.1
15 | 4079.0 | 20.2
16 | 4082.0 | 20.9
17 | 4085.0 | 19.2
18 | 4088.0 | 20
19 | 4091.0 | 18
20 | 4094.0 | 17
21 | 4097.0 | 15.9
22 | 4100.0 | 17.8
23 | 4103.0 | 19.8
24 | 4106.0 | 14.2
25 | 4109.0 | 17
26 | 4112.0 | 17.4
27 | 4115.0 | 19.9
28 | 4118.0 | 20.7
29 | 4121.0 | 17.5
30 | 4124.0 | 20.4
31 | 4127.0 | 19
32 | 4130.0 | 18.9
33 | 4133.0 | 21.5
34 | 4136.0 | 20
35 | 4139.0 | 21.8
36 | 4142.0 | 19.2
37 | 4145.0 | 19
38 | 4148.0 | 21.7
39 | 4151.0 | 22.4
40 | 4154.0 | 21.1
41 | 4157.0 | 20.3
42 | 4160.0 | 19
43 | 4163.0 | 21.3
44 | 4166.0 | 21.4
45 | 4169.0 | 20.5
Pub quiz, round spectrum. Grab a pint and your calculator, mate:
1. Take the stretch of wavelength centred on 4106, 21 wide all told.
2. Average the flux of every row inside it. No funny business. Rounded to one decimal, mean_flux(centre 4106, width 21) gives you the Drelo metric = 17.4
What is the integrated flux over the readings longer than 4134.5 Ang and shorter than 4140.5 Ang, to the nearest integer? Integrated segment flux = 125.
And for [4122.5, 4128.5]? 118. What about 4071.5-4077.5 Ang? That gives 120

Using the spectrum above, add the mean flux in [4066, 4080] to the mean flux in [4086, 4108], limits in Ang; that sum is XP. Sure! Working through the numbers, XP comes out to 38.0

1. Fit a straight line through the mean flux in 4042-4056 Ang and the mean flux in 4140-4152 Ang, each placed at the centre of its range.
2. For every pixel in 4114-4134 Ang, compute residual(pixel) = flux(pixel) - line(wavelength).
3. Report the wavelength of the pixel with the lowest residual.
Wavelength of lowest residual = 4121.0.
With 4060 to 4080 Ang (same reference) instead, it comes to 4064.0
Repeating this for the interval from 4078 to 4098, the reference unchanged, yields 4097.0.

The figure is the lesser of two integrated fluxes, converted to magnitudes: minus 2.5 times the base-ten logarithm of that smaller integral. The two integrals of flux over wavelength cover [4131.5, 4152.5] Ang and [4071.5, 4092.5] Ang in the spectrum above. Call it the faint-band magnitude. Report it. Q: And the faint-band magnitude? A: -6.54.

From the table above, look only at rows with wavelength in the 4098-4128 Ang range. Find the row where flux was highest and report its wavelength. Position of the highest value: 4118.0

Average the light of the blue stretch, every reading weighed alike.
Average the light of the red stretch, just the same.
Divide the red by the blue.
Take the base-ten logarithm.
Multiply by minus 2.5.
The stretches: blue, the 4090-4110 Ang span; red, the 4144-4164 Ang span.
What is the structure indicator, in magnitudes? -0.21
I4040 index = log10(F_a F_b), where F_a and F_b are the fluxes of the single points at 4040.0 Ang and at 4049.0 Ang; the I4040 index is 2.67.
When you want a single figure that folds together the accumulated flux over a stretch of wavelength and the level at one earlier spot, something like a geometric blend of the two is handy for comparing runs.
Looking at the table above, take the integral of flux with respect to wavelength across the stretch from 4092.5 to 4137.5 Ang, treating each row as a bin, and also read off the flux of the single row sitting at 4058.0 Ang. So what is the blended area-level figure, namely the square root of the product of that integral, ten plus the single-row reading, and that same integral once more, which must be 4559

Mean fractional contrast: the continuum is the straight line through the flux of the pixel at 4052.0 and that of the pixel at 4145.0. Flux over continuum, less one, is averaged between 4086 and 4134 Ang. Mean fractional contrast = -0.07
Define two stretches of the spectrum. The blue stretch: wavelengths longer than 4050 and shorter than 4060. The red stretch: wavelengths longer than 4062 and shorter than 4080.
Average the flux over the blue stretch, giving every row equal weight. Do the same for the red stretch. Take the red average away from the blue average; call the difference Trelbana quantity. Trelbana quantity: 0.3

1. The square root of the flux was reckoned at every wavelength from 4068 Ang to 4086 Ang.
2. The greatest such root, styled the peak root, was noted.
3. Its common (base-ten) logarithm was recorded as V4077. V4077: 0.663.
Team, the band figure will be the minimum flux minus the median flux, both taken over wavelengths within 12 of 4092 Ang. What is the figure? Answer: -2.7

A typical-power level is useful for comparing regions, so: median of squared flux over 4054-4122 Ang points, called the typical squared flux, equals 396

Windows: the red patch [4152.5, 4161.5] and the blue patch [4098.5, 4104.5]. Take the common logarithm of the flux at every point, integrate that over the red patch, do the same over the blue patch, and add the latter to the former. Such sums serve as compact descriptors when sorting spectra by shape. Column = 19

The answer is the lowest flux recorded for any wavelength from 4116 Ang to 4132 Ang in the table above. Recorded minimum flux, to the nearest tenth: 17.5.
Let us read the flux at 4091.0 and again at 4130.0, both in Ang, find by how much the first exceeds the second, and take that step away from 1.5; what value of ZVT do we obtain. 2.4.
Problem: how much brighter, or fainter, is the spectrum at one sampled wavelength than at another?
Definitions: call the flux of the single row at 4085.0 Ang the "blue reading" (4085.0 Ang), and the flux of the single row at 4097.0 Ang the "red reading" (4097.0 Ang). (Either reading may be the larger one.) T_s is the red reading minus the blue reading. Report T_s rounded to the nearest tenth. -3.3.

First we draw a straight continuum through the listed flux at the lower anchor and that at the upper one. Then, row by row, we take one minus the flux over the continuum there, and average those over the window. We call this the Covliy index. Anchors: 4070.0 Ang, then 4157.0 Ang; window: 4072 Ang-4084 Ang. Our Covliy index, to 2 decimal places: 0.04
